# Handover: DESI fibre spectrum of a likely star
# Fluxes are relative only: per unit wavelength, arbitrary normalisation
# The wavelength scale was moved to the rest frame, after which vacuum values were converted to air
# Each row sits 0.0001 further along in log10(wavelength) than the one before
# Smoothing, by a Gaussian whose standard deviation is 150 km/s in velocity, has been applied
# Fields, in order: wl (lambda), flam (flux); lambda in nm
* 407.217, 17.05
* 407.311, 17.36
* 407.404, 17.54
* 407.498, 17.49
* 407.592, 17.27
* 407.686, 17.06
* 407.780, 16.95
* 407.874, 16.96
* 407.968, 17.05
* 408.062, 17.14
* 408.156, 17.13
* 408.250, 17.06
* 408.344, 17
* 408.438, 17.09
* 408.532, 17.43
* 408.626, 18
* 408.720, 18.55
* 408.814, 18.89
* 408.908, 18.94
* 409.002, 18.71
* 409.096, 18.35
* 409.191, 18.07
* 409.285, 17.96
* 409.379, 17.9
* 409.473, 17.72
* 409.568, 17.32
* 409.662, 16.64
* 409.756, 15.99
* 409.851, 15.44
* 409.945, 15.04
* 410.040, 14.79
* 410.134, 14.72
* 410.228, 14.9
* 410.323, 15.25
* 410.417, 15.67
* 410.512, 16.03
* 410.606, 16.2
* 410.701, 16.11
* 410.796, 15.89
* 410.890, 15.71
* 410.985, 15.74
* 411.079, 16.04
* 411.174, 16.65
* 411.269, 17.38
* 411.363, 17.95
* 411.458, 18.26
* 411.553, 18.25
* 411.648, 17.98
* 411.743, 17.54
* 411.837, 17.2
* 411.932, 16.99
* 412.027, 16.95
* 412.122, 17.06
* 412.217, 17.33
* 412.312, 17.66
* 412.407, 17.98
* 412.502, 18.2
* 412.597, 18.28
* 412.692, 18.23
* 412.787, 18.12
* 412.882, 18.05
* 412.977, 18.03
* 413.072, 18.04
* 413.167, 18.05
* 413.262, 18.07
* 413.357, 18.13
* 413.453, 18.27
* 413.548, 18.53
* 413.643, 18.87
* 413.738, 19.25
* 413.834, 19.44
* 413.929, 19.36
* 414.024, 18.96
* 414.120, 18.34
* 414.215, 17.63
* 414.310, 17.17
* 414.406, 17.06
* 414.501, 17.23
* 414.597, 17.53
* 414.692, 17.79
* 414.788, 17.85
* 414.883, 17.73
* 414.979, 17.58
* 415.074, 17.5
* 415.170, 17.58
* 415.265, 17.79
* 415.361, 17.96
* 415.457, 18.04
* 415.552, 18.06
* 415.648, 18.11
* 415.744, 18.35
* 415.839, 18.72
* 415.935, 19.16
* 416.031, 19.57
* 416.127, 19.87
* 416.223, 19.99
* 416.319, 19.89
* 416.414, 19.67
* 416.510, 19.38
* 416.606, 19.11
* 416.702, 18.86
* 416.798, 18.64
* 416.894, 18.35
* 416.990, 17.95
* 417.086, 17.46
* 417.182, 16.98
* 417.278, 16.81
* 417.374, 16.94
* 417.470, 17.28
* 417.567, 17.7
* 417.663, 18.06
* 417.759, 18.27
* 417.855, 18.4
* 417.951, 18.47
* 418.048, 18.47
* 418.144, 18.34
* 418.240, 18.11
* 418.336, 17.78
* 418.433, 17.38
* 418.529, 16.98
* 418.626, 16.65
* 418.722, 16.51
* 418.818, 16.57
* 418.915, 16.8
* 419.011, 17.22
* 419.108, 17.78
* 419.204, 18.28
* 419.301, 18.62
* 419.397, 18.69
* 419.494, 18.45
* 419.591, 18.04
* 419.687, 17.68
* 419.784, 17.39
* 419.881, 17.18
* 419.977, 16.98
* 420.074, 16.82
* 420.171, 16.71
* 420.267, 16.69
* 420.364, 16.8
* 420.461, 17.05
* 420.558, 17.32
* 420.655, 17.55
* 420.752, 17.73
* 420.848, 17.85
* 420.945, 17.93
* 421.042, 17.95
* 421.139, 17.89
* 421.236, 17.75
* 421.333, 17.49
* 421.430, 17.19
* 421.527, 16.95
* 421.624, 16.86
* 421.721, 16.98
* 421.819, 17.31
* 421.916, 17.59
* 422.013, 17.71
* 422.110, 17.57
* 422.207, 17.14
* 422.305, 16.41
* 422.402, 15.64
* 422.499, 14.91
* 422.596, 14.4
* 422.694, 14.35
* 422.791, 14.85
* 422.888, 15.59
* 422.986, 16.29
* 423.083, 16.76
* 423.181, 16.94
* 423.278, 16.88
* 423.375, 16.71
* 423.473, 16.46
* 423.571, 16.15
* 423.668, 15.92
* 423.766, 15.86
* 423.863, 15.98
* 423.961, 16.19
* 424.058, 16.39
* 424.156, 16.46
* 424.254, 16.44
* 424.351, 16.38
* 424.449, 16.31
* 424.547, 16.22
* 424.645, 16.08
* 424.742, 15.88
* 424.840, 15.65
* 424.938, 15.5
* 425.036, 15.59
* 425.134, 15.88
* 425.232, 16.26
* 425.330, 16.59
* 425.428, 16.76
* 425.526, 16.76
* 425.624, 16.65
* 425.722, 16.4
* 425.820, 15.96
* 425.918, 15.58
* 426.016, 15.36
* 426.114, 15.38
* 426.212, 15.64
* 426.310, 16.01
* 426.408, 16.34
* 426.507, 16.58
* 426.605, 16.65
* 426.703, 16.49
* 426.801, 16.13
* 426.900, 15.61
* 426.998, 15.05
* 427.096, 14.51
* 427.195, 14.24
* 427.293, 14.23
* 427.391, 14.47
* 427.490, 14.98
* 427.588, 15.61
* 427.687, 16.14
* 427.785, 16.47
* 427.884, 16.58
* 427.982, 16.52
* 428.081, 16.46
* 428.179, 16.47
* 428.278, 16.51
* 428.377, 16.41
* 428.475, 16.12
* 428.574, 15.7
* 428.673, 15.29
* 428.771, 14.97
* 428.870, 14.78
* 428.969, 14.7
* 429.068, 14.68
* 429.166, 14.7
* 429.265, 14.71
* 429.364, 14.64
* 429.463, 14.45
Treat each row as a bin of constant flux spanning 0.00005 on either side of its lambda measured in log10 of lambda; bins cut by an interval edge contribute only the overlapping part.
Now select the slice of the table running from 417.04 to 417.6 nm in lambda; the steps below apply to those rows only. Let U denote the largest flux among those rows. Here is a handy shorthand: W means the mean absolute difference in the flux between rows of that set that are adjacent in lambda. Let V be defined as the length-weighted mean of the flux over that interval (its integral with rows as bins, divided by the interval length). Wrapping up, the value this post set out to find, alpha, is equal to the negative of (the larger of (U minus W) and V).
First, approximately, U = 17.7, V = 17.2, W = 0.308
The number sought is -17.4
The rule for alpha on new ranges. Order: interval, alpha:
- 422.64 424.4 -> -16.7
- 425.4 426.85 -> -16.5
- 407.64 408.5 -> -17.1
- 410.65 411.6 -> -17.9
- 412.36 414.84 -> -19.2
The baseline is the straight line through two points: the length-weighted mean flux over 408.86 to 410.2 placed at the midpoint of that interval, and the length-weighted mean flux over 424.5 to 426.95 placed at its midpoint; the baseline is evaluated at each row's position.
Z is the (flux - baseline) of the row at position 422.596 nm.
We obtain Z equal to -1.8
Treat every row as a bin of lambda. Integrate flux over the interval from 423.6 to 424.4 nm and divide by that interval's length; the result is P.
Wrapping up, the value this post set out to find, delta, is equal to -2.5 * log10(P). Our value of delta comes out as -3.025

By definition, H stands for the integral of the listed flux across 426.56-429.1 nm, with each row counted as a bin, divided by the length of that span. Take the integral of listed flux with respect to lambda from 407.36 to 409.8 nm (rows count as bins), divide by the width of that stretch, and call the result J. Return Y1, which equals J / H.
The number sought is 1.12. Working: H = 15.6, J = 17.5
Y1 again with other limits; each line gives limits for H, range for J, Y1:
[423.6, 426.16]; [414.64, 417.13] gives 1.15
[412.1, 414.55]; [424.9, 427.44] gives 0.87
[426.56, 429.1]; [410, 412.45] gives 1.07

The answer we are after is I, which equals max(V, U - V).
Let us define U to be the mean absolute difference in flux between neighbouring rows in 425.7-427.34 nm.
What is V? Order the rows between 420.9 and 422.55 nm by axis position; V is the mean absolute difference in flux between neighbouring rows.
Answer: 0.30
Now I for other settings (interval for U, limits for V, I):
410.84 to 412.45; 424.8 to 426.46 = 0.24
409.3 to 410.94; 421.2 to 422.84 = 0.35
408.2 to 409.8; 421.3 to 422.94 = 0.38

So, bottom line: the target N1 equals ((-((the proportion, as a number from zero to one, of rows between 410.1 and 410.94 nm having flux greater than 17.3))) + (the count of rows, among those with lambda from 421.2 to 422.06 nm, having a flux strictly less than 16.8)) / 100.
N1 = 0.000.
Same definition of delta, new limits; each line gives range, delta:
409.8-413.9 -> -3.088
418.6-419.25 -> -3.086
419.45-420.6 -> -3.092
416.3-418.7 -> -3.141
